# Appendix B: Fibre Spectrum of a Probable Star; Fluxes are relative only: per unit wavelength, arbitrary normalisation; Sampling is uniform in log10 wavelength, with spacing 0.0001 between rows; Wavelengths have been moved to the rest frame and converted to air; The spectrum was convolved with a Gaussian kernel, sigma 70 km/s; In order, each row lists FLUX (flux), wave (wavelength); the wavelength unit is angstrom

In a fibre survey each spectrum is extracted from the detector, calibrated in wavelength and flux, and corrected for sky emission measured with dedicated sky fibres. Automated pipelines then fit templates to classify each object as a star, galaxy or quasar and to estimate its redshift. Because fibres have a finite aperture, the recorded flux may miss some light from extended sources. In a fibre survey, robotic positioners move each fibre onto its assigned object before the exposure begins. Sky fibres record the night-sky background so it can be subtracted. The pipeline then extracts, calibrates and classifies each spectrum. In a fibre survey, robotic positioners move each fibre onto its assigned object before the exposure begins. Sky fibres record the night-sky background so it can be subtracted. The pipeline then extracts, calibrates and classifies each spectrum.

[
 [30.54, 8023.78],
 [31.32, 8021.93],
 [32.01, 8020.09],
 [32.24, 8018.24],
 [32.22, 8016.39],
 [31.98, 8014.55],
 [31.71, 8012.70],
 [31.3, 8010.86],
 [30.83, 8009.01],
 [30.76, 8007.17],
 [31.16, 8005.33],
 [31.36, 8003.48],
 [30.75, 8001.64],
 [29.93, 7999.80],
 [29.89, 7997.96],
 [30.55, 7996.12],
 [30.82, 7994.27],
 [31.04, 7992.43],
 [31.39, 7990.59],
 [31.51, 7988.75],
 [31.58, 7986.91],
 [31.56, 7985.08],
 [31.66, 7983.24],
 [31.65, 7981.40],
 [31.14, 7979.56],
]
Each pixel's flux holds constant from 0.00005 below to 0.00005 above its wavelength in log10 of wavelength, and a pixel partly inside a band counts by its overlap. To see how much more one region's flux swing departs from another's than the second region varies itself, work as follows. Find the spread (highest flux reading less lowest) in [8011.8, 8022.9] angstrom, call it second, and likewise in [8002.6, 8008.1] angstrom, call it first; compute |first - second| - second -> -0.60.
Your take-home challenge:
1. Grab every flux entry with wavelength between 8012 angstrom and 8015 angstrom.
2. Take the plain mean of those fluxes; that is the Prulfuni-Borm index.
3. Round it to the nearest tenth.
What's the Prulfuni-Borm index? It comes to 31.8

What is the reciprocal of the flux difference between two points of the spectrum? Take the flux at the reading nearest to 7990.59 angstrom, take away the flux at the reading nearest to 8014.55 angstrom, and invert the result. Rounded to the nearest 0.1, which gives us -1.7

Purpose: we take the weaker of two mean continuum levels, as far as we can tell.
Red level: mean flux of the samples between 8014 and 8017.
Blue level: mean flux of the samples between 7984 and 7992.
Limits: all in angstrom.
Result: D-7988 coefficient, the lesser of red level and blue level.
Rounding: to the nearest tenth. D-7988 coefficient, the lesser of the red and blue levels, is 31.5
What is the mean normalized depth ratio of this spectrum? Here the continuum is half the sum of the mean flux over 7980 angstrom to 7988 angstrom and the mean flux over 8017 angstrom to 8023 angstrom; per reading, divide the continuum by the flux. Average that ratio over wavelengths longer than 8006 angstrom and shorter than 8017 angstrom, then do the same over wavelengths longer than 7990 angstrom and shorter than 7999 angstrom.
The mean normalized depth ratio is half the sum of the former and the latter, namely 1.021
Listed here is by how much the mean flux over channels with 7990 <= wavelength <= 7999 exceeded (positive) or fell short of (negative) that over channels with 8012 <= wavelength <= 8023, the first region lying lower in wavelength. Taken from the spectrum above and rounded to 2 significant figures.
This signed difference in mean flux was -1.2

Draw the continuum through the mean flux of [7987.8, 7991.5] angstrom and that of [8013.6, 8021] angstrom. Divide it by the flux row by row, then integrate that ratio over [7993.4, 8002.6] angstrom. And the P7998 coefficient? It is 9.6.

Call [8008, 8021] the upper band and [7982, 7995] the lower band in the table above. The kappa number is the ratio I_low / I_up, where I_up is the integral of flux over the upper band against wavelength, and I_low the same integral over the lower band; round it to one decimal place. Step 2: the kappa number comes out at 1.0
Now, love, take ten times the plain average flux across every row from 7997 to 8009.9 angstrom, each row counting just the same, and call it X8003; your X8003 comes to 307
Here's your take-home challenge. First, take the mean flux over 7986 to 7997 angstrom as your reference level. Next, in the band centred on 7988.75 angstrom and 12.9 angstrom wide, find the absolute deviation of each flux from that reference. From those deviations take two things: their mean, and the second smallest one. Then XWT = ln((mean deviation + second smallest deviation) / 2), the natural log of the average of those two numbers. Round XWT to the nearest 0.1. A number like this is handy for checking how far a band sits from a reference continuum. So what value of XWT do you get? -1.2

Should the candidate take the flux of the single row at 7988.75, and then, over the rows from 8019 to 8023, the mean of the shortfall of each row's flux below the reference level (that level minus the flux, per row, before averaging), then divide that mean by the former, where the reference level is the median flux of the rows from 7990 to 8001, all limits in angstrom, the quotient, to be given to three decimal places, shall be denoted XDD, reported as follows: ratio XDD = -0.031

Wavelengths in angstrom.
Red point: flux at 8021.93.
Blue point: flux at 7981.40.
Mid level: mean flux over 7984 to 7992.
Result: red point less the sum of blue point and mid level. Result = -31.8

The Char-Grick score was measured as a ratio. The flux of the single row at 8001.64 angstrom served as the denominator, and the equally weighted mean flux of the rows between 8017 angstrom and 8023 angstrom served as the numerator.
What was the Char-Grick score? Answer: 1.04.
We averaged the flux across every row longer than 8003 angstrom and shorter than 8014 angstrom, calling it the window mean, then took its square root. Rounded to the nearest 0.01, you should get 5.58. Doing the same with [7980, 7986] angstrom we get 5.62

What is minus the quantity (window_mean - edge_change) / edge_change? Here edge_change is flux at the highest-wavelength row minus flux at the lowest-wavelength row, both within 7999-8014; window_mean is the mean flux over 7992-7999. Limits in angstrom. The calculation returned -16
